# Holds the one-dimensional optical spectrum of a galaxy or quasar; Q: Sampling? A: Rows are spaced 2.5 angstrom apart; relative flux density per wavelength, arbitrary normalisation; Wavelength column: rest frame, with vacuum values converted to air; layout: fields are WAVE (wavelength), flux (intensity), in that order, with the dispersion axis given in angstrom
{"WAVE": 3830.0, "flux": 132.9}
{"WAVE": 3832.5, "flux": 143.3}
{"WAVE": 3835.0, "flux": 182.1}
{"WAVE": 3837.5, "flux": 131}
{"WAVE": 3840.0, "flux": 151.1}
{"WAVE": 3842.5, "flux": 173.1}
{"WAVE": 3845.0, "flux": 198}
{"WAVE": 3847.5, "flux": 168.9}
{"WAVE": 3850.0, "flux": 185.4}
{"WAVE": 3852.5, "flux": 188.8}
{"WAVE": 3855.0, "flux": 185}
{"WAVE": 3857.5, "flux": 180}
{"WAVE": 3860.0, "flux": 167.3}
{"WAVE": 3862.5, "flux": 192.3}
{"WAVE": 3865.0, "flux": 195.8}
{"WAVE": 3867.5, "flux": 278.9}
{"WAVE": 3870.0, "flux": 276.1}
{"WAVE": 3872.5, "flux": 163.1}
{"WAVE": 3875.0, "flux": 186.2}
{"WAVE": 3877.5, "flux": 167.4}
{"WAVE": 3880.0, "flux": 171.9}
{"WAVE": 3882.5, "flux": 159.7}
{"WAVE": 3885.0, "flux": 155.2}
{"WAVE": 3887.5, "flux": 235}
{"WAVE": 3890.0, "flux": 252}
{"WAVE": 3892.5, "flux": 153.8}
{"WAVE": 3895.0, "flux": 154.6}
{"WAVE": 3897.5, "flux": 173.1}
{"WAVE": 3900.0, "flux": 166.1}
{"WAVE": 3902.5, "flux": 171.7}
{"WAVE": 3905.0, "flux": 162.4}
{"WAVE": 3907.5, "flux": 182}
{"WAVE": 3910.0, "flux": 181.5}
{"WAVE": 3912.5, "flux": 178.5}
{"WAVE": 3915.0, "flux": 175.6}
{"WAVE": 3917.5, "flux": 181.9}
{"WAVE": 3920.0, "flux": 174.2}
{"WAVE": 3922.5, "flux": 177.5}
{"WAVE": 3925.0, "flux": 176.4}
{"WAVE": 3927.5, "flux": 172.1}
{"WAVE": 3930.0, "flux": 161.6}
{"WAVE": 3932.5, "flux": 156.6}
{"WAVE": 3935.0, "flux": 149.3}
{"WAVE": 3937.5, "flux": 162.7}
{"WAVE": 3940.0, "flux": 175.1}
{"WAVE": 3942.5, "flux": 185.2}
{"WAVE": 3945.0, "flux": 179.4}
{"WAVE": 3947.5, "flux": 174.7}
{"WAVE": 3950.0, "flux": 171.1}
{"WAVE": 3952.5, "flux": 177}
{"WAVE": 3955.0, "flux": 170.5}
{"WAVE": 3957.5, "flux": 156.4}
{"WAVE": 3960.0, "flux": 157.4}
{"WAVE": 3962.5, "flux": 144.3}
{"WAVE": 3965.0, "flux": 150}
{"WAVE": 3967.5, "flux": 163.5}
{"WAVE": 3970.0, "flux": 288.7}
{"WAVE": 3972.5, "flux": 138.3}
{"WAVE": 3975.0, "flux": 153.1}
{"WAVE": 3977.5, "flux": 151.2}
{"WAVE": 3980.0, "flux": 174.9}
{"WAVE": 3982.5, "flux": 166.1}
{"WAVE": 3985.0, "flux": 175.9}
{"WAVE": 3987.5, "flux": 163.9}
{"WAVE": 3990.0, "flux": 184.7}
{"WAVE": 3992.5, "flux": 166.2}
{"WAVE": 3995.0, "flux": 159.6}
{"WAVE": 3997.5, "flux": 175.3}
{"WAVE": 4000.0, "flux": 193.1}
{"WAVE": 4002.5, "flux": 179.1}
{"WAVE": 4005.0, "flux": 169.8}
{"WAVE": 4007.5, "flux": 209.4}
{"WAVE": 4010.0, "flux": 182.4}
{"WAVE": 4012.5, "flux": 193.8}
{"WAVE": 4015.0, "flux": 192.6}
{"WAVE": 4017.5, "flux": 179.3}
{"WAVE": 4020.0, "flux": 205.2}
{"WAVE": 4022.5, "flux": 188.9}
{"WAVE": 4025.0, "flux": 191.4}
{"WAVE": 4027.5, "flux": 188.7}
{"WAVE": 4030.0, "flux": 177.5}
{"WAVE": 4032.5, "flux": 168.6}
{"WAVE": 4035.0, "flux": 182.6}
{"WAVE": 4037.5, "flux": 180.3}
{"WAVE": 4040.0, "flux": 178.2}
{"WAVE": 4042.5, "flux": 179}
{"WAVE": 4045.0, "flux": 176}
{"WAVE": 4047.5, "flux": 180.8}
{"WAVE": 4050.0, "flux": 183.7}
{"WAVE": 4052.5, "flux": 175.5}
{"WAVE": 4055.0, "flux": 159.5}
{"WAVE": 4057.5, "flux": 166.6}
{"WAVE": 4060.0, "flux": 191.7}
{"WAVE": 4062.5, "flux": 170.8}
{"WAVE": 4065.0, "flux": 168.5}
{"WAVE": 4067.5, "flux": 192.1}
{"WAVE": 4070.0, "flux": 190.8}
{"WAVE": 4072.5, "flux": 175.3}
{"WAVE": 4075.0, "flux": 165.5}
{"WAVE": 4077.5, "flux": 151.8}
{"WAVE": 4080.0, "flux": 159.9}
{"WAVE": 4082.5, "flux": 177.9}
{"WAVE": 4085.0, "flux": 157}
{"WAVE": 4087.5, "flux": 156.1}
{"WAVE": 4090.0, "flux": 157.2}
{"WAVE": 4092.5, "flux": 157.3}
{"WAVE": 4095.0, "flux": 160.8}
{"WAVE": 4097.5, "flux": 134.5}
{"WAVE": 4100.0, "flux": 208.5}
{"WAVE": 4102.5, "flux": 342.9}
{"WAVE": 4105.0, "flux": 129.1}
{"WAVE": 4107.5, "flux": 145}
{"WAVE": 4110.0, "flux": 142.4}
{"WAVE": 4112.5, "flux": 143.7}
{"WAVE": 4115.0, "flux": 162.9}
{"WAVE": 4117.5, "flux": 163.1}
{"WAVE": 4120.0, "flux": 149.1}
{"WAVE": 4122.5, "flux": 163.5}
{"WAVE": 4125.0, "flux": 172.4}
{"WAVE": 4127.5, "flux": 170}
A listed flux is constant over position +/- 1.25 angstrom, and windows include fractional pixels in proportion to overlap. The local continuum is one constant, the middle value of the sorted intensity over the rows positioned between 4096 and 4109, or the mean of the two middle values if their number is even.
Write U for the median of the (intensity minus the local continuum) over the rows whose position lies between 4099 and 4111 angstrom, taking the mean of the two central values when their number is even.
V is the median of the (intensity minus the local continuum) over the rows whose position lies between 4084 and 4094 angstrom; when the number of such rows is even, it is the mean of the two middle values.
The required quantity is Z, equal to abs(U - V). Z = 12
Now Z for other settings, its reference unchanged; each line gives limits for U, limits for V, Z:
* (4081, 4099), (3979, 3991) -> 18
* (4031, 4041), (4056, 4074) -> 4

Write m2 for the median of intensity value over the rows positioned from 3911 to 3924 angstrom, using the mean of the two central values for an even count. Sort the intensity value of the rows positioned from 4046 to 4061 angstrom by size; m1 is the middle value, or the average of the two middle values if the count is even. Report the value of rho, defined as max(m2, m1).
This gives 178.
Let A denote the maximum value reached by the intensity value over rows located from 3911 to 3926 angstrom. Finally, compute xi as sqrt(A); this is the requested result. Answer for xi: 13.5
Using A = 181.9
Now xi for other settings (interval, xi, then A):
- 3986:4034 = 14.5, 209.4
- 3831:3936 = 16.7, 278.9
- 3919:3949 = 13.6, 185.2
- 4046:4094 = 13.9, 192.1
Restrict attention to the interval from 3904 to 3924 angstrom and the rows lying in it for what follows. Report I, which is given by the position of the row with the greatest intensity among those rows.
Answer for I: 3907.5 angstrom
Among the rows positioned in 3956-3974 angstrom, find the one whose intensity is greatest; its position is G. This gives 3970.0 angstrom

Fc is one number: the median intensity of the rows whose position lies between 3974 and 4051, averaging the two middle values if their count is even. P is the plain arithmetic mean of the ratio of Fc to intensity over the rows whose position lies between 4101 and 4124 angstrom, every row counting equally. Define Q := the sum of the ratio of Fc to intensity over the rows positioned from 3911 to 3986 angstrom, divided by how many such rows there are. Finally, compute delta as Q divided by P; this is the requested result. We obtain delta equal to 0.95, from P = 1.13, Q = 1.07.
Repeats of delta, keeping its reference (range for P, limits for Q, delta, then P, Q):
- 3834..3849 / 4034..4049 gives 0.92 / 1.09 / 1.00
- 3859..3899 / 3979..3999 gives 1.09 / 0.97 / 1.05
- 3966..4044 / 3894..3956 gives 1.04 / 1.01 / 1.05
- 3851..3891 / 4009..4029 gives 1.00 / 0.94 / 0.94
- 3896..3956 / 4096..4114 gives 1.07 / 1.04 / 1.12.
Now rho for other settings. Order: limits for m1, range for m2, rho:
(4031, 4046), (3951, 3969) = 179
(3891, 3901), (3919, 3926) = 176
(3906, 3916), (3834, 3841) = 180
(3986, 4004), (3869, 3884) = 175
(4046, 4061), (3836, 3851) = 178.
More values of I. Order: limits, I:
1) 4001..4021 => 4007.5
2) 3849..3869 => 3867.5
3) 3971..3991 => 3990.0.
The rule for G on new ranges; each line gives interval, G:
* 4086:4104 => 4102.5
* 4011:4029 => 4020.0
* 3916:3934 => 3917.5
